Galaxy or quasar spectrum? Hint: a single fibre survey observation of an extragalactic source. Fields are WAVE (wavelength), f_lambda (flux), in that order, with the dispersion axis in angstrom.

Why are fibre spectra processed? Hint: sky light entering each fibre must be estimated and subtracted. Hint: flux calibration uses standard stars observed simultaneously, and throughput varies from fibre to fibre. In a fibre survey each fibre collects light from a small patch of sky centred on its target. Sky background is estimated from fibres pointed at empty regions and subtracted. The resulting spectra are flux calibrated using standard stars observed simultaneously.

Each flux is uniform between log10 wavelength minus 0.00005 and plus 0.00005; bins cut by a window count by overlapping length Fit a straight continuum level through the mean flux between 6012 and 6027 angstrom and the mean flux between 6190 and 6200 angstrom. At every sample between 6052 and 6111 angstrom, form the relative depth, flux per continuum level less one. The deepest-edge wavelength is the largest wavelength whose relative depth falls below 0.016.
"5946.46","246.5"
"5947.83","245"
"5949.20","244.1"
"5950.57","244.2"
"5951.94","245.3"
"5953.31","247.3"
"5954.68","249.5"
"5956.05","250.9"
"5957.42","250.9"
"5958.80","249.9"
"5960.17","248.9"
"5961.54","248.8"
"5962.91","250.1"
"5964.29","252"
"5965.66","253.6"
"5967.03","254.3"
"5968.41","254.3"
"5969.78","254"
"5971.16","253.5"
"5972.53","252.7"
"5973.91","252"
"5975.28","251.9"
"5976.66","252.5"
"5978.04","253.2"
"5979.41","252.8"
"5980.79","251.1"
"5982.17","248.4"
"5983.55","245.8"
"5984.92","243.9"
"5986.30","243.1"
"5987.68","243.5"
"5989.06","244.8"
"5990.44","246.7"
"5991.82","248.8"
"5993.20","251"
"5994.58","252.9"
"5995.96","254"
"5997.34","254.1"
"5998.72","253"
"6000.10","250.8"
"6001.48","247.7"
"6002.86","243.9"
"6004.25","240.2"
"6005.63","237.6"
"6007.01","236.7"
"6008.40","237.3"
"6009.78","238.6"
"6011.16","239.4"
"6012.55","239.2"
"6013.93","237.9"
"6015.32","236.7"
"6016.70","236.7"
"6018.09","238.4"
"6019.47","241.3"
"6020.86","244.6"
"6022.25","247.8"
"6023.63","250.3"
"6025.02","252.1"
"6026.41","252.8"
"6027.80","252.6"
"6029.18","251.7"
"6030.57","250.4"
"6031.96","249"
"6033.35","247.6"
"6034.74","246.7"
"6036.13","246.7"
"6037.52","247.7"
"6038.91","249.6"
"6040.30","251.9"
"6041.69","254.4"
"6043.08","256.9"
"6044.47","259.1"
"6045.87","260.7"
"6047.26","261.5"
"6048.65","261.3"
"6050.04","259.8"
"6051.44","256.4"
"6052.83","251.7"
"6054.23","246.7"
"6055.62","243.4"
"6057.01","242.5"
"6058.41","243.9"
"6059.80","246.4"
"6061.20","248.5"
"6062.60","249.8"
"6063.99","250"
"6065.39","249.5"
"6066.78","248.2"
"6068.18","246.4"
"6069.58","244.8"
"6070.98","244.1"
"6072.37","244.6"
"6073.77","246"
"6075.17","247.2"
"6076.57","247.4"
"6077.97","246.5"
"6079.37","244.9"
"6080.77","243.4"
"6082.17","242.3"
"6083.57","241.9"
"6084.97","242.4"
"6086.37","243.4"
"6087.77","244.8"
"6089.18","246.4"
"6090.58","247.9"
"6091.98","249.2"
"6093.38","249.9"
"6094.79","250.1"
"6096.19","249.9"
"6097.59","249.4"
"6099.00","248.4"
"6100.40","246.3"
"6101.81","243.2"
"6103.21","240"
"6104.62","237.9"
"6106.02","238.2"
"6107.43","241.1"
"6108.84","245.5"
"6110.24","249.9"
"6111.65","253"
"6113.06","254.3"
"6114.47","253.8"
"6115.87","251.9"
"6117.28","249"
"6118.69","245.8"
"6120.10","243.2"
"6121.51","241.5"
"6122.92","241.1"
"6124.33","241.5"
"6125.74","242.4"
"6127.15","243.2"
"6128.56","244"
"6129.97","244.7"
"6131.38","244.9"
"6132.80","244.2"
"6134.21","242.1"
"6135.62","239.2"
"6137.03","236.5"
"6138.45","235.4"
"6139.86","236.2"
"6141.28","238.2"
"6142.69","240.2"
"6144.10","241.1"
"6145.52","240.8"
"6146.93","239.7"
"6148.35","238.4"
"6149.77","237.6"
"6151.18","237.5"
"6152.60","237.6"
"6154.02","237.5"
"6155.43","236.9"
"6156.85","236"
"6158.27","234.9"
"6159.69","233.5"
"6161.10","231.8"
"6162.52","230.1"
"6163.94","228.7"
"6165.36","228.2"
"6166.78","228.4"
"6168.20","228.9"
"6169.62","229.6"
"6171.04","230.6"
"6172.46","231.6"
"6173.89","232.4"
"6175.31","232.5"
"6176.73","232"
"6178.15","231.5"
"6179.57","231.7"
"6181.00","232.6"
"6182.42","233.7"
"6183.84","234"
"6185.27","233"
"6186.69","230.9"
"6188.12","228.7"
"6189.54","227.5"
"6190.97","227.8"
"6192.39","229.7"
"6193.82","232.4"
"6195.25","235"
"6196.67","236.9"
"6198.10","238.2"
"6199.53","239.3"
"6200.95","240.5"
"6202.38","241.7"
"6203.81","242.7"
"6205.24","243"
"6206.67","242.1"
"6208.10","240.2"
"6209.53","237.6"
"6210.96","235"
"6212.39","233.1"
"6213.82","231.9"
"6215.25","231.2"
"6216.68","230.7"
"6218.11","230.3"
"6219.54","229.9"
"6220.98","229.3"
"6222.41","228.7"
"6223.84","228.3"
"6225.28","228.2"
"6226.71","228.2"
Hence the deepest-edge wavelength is 6107.43 angstrom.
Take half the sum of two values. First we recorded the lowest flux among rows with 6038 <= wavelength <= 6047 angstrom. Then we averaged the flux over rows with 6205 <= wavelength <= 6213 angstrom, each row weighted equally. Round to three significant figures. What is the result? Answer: 244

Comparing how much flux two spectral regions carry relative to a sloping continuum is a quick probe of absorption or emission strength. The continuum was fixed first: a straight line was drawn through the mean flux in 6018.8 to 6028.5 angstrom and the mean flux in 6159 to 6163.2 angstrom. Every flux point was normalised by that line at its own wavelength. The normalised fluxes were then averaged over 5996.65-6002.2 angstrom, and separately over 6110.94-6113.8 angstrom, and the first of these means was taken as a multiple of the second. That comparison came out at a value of 0.94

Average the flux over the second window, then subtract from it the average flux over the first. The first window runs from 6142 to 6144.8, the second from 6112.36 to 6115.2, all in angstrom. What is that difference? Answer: 13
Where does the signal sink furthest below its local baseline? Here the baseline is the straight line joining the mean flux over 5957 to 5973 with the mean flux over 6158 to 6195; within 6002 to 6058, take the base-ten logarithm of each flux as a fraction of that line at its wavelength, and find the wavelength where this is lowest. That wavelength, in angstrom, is 6007.01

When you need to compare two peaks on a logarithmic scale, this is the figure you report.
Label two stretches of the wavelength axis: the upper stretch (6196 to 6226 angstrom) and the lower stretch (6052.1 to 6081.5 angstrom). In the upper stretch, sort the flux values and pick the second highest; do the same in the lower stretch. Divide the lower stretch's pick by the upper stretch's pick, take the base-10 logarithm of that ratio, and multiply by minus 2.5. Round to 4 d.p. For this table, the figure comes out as -0.0322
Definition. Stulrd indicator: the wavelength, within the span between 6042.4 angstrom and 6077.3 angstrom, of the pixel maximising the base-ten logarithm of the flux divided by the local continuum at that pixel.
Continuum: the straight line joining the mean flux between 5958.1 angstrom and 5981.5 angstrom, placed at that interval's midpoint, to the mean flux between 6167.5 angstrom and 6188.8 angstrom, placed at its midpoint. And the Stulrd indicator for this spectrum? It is 6047.26 angstrom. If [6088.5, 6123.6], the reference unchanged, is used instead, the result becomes 6113.06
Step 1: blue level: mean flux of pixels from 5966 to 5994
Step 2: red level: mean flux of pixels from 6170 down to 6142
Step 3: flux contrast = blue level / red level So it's 1.064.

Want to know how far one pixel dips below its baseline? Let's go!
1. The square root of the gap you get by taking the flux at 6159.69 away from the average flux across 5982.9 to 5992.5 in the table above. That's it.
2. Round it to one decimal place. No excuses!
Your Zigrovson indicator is 3.4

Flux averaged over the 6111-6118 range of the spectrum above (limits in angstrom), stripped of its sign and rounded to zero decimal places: 252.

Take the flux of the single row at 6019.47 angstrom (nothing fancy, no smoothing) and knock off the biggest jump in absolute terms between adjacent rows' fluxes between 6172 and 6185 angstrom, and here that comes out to 240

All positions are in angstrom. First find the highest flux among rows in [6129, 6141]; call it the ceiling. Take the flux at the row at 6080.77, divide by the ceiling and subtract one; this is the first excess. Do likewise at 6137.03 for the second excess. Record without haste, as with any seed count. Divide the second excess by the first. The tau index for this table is 5.6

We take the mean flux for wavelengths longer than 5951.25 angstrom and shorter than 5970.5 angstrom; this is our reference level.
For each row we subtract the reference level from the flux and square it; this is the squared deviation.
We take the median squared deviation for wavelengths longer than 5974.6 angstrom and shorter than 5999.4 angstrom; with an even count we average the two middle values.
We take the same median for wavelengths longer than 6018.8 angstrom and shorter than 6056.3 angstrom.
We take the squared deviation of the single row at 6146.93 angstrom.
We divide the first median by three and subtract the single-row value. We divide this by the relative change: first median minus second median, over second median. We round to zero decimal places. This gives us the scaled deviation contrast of 206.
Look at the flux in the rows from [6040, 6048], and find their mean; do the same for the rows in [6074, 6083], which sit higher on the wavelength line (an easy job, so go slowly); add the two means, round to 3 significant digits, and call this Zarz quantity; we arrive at 503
